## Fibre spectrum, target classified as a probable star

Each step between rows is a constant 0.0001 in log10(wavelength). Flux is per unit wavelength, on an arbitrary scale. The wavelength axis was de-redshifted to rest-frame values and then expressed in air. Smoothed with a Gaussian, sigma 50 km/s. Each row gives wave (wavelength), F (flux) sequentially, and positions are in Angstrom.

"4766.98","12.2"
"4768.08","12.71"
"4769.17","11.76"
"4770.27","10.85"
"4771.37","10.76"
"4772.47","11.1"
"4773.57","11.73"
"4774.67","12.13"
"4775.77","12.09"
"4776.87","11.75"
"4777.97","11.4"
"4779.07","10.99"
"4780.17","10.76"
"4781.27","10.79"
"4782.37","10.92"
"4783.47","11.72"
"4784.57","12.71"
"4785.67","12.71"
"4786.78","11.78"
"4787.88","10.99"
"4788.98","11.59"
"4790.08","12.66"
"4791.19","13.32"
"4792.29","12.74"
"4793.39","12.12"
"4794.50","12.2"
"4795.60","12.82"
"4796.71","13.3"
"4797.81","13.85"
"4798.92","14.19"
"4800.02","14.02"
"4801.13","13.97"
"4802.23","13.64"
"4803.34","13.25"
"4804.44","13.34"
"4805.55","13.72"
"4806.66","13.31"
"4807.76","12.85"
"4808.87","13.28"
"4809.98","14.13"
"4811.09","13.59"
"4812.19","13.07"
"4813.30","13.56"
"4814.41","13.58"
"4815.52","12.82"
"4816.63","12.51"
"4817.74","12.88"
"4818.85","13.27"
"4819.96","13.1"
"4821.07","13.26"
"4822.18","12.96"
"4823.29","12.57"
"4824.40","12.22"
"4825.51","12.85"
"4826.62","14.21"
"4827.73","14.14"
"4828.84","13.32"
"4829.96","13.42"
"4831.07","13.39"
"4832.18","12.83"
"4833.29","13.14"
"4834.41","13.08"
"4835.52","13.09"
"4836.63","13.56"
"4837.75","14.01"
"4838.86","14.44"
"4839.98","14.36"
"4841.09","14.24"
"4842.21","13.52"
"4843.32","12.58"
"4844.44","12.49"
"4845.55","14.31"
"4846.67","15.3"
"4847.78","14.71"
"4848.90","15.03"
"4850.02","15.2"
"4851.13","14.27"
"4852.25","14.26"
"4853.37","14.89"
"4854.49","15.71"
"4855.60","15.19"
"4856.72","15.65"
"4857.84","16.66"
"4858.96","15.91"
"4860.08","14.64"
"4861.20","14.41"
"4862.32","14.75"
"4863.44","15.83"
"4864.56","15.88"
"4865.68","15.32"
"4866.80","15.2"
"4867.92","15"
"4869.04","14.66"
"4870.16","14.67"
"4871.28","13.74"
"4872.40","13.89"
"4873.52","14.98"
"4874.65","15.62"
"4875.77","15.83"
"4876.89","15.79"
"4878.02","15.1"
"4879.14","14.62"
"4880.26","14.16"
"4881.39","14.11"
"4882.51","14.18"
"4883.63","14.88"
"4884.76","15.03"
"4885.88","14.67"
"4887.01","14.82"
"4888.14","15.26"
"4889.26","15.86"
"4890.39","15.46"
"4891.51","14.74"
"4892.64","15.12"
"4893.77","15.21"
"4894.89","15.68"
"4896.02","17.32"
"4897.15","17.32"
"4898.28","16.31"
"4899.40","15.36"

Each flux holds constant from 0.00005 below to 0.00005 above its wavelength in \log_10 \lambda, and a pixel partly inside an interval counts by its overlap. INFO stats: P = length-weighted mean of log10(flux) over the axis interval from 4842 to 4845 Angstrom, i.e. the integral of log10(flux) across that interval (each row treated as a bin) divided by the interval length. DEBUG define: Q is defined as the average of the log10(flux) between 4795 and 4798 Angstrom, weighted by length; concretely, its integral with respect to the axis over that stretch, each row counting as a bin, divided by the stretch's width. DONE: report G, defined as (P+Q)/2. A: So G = 1.116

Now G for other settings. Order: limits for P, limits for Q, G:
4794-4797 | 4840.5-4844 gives 1.116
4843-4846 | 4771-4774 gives 1.083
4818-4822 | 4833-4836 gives 1.118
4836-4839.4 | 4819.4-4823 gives 1.131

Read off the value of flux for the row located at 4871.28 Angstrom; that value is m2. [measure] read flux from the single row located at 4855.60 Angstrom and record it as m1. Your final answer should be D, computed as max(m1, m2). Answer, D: 15.2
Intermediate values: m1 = 15.19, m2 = 13.74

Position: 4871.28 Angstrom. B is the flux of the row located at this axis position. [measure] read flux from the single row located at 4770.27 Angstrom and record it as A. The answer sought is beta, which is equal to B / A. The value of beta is 1.27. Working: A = 10.85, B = 13.74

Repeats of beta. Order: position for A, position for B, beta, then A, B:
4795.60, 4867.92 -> 1.17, 12.82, 15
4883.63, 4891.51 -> 0.99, 14.88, 14.74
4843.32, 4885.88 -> 1.17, 12.58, 14.67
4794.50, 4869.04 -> 1.20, 12.2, 14.66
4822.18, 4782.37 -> 0.84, 12.96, 10.92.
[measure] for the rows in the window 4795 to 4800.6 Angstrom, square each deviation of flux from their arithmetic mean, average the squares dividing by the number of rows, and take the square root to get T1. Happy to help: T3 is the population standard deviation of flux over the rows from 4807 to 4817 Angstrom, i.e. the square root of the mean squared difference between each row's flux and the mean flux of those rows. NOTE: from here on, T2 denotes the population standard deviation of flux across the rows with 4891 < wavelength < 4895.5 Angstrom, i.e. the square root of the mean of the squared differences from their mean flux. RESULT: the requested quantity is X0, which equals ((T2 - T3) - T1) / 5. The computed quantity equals -0.129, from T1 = 0.51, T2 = 0.3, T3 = 0.47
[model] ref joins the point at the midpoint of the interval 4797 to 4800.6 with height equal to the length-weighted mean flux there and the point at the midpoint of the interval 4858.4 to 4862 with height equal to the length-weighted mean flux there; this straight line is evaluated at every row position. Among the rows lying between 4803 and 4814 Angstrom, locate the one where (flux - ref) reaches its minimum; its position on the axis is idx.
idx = 4807.76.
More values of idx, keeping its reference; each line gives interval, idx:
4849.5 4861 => 4852.25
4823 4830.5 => 4824.40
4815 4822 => 4816.63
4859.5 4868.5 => 4861.20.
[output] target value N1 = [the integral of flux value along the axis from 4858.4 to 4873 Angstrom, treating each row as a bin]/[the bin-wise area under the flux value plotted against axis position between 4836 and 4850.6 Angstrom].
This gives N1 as 1.06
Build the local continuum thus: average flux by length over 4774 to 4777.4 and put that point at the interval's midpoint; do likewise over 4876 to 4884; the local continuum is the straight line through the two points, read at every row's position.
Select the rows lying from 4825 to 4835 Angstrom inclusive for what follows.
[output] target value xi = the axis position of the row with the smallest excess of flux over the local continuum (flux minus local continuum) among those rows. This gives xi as 4832.18 Angstrom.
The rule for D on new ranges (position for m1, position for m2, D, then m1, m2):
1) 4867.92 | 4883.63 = 15.0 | 15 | 14.88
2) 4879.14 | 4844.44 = 14.6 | 14.62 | 12.49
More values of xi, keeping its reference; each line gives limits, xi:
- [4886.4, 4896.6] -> 4891.51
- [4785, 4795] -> 4787.88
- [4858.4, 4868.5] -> 4861.20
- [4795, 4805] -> 4795.60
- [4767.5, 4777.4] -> 4771.37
